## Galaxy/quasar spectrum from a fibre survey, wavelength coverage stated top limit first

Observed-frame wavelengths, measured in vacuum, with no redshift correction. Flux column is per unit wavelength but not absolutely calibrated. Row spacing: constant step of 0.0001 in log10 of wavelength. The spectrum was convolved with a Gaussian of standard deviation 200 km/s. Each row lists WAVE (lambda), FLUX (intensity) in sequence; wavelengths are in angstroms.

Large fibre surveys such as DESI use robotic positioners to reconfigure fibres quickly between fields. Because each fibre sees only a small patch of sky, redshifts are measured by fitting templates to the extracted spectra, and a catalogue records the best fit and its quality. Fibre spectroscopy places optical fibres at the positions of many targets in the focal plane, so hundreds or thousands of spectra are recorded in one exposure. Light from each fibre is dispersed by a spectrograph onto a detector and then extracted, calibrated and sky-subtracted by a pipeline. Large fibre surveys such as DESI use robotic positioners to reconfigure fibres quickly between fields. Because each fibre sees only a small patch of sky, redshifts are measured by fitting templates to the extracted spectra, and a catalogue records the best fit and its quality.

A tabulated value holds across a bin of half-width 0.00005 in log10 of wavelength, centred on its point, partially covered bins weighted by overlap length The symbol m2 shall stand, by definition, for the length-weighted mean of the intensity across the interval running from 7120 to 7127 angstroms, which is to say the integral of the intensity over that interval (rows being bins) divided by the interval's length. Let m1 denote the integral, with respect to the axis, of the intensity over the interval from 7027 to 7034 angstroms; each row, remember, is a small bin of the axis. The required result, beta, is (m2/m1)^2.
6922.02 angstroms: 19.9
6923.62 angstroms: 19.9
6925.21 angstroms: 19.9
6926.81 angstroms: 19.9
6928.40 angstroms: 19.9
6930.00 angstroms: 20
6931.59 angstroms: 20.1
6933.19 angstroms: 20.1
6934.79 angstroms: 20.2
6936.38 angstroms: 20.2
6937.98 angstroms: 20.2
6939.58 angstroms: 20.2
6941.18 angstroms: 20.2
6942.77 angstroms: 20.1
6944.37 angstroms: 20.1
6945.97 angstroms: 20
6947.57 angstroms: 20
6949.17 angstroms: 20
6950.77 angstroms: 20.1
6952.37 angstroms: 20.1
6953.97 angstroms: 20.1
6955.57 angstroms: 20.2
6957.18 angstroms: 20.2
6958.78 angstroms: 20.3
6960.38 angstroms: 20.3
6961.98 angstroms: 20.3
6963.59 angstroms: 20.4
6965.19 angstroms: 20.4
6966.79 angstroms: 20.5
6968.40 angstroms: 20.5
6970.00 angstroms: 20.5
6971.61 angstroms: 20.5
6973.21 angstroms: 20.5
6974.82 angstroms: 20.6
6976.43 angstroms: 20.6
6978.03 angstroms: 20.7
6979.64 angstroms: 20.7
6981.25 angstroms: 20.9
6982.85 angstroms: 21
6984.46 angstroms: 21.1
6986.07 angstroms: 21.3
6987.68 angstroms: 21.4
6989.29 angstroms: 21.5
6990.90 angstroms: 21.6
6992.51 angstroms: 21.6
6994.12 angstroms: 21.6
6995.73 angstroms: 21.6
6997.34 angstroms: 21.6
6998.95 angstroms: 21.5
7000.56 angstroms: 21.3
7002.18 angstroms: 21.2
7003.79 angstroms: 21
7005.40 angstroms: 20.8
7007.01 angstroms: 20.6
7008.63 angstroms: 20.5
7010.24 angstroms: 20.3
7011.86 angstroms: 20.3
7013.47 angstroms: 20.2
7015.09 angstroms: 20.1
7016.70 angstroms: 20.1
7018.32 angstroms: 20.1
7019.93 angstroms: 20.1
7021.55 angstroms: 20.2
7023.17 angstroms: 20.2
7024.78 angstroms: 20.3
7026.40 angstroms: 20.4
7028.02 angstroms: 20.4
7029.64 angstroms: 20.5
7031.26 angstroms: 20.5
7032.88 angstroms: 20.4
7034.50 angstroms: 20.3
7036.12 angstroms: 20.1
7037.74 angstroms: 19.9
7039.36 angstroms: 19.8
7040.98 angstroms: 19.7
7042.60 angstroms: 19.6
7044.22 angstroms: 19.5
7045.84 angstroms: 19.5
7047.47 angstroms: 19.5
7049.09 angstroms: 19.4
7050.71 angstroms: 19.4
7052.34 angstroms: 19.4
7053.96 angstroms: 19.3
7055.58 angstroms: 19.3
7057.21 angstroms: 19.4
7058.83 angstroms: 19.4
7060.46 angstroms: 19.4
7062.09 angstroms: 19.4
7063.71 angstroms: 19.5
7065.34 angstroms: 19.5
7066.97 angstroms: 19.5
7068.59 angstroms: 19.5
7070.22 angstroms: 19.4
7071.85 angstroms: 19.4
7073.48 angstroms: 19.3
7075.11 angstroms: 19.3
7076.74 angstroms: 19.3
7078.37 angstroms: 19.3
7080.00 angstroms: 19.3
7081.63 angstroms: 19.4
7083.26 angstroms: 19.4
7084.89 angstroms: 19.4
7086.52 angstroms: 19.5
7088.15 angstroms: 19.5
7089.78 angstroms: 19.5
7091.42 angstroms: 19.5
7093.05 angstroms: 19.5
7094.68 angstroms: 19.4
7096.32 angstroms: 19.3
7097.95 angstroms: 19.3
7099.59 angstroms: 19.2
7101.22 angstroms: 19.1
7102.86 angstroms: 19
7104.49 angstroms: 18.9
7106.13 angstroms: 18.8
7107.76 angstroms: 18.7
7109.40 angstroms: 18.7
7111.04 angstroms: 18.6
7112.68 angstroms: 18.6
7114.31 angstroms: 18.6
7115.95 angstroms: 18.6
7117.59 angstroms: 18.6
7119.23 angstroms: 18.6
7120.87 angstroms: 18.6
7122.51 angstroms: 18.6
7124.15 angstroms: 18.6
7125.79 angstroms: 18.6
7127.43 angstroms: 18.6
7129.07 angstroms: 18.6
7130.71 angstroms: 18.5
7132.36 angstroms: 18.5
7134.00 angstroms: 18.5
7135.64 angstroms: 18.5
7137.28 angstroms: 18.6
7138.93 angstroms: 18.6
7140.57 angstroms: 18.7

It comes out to 0.0169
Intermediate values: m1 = 143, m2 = 18.6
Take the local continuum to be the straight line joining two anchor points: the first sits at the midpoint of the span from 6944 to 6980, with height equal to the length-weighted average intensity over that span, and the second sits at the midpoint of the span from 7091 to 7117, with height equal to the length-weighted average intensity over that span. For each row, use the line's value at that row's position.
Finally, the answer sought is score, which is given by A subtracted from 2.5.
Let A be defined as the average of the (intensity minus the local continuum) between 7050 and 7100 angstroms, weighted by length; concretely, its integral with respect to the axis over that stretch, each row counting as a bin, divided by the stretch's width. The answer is 2.4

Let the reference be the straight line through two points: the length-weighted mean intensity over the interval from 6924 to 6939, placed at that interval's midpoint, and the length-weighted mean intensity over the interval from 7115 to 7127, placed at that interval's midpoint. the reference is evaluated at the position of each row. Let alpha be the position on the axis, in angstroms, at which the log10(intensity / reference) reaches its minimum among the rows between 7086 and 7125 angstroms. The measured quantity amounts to 7111.04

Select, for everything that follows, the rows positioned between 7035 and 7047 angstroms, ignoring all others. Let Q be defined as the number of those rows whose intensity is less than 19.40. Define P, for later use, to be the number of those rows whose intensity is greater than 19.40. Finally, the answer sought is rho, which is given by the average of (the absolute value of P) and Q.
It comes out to 3.5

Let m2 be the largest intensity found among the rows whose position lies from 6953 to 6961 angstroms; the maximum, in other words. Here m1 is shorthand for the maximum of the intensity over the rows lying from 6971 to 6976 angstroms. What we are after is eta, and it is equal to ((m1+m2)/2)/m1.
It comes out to 0.99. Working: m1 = 20.6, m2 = 20.3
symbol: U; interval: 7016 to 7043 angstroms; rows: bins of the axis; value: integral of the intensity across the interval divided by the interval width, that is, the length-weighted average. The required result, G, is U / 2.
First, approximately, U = 20.2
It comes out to 10.1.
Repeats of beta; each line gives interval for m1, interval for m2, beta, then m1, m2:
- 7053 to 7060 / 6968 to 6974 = 0.0229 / 136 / 20.5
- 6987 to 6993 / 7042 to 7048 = 0.0228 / 129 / 19.5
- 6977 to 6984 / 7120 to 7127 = 0.0162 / 146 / 18.6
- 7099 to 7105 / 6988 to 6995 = 0.0355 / 114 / 21.6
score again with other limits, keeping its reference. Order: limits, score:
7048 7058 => 2.6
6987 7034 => 1.6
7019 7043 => 2.0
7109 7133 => 2.7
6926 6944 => 3.0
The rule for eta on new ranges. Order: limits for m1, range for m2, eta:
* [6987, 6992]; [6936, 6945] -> 0.97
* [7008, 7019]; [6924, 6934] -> 0.99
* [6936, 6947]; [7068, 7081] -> 0.98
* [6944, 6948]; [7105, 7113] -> 0.97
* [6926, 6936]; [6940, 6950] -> 1.00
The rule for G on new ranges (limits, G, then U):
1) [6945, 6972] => 10.1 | 20.3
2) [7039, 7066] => 9.7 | 19.5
